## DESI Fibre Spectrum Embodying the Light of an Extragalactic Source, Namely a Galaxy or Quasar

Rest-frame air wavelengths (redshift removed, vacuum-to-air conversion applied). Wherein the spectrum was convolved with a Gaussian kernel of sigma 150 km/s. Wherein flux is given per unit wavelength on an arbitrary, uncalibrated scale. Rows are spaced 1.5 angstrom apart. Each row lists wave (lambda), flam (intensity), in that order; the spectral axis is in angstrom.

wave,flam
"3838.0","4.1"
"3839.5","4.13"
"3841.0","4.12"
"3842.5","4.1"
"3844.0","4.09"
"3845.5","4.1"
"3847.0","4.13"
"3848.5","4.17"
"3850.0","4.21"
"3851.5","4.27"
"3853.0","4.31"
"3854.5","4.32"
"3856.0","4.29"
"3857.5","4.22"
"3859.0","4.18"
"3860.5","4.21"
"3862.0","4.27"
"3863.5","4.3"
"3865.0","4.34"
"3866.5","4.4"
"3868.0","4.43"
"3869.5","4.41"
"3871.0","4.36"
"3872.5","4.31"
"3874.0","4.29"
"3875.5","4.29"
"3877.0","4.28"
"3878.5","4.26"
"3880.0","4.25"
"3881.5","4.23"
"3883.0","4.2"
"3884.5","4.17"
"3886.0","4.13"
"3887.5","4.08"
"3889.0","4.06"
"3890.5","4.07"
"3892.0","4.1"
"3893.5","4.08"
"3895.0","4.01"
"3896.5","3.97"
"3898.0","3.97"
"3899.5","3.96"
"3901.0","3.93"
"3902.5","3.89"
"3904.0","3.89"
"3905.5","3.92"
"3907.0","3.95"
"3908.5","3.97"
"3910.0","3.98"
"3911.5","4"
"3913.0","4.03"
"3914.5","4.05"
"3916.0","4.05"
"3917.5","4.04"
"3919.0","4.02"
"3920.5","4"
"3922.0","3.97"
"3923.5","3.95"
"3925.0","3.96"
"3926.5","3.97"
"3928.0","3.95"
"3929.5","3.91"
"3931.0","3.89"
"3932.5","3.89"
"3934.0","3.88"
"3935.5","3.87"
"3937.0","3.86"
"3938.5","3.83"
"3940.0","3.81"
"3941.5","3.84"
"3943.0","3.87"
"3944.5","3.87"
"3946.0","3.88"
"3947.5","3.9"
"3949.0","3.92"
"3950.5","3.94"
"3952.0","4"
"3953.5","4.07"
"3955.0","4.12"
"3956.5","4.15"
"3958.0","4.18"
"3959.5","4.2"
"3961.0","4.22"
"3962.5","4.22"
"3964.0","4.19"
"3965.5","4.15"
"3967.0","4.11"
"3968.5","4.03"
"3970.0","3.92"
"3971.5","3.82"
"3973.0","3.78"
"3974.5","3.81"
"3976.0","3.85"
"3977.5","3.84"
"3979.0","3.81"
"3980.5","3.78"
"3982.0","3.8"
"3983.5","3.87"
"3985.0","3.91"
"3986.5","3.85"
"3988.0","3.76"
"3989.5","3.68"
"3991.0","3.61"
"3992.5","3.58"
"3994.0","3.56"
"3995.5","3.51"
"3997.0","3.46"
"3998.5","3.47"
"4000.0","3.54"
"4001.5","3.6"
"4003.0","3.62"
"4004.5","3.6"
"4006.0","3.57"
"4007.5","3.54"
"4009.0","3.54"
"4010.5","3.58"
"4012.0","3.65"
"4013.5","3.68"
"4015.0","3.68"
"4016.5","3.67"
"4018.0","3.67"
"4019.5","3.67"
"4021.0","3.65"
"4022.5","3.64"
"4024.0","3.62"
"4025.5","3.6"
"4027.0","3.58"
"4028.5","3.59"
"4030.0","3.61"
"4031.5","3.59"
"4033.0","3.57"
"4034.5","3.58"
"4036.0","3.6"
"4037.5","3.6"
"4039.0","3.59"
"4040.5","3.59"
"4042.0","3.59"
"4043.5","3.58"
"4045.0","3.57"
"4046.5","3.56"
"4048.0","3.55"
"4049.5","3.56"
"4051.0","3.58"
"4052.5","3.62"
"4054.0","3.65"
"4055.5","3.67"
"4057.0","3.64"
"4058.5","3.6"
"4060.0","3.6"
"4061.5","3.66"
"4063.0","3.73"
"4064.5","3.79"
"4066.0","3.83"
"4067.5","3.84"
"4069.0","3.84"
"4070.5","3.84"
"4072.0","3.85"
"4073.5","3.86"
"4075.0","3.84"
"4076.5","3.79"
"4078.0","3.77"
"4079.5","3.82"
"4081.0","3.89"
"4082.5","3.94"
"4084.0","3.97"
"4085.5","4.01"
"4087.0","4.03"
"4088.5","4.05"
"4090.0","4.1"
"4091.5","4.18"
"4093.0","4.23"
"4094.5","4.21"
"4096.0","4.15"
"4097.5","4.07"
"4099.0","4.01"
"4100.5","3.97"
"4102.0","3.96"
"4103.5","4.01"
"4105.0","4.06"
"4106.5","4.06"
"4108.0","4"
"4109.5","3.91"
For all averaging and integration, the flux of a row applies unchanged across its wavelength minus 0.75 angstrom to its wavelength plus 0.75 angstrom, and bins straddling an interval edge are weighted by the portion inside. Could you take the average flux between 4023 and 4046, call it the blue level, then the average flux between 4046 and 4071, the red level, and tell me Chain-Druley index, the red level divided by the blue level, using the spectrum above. 1.02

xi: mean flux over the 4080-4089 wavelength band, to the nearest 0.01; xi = 3.98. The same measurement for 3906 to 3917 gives 4.00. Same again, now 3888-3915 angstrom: 3.99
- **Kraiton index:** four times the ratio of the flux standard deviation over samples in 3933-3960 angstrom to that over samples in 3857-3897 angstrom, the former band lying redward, 4.2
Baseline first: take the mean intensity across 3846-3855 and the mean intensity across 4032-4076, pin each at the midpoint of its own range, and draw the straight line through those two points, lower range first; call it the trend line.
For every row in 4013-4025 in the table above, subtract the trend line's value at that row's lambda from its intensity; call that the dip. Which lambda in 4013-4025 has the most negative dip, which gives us 4024.0 angstrom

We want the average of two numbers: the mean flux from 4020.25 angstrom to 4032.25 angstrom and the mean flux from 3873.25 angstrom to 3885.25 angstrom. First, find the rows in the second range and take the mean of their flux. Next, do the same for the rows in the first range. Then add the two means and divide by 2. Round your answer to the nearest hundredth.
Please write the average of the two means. 3.93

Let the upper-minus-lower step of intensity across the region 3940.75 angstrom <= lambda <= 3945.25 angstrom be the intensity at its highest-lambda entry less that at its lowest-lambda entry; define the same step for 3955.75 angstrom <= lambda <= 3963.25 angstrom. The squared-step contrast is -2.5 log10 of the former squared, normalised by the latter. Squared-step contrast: 4.7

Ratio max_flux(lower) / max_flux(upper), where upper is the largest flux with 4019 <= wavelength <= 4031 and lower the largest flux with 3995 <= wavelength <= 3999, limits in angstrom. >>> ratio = 0.96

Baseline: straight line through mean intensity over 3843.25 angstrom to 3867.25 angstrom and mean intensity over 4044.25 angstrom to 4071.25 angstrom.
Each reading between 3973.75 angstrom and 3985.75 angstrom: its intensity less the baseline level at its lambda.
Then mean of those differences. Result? -0.057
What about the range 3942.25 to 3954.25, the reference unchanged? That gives -0.048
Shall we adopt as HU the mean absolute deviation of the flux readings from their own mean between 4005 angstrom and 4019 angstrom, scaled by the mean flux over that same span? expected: 0.015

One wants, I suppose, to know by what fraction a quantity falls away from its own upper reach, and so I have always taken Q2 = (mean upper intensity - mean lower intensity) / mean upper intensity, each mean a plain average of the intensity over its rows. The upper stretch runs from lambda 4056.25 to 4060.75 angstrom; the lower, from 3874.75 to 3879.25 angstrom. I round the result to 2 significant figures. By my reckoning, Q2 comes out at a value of -0.18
